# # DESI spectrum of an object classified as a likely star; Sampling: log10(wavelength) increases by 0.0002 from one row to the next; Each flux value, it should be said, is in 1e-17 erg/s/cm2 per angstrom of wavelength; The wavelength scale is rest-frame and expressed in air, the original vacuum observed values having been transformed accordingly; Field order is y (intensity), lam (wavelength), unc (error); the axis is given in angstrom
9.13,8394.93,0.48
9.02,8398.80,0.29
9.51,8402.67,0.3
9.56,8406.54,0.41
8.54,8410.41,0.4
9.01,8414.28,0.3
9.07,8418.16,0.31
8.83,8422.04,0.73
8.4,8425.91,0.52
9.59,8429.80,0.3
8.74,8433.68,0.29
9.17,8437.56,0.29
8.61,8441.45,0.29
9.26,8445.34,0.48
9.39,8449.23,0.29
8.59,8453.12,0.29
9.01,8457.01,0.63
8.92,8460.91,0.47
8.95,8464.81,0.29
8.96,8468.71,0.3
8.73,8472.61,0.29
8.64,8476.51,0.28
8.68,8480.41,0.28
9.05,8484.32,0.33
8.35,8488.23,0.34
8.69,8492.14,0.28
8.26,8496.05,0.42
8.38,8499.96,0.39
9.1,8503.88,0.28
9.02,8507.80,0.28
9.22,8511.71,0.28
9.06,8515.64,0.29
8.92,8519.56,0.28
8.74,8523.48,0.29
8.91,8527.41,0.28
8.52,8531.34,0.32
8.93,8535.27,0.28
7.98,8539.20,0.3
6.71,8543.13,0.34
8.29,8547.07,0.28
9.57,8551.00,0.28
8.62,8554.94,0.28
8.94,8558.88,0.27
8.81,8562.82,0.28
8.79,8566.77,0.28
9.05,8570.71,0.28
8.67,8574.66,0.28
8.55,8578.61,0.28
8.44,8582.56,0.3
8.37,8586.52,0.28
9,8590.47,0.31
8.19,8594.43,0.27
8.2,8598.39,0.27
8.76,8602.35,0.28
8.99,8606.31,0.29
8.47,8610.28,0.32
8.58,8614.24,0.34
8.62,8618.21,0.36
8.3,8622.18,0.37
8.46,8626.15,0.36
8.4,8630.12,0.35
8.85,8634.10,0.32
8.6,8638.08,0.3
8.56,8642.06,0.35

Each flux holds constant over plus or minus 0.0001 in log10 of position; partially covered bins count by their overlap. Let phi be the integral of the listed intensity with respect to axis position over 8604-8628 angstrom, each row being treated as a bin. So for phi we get 205.8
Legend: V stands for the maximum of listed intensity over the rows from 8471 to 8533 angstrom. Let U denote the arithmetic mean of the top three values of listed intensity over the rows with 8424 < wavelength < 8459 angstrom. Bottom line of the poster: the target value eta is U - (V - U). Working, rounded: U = 9.41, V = 9.22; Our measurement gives 9.6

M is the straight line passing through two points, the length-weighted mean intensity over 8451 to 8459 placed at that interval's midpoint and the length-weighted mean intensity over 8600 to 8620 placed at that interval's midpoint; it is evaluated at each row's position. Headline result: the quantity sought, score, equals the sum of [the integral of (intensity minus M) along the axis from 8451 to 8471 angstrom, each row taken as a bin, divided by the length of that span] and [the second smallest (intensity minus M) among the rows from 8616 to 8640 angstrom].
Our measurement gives -0.18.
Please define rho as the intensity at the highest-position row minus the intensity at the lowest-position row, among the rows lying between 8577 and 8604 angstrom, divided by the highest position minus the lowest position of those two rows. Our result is 0.009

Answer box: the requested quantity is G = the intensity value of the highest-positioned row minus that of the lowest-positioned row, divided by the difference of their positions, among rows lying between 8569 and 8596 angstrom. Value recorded -0.036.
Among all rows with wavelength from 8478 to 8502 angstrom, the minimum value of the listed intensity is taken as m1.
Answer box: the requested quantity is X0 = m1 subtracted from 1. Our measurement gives -7.26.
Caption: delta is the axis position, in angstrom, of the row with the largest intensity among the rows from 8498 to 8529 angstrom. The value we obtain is 8511.71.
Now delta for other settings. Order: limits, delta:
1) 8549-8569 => 8551.00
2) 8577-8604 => 8590.47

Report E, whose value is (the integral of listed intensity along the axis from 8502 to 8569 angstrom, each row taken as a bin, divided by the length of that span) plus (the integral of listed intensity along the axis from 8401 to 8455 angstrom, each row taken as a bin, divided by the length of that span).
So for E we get 17.73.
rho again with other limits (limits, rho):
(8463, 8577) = -0.003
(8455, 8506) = 0.002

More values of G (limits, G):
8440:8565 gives 0.002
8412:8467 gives -0.001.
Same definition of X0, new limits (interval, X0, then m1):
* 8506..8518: -8.02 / 9.02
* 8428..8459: -7.59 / 8.59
